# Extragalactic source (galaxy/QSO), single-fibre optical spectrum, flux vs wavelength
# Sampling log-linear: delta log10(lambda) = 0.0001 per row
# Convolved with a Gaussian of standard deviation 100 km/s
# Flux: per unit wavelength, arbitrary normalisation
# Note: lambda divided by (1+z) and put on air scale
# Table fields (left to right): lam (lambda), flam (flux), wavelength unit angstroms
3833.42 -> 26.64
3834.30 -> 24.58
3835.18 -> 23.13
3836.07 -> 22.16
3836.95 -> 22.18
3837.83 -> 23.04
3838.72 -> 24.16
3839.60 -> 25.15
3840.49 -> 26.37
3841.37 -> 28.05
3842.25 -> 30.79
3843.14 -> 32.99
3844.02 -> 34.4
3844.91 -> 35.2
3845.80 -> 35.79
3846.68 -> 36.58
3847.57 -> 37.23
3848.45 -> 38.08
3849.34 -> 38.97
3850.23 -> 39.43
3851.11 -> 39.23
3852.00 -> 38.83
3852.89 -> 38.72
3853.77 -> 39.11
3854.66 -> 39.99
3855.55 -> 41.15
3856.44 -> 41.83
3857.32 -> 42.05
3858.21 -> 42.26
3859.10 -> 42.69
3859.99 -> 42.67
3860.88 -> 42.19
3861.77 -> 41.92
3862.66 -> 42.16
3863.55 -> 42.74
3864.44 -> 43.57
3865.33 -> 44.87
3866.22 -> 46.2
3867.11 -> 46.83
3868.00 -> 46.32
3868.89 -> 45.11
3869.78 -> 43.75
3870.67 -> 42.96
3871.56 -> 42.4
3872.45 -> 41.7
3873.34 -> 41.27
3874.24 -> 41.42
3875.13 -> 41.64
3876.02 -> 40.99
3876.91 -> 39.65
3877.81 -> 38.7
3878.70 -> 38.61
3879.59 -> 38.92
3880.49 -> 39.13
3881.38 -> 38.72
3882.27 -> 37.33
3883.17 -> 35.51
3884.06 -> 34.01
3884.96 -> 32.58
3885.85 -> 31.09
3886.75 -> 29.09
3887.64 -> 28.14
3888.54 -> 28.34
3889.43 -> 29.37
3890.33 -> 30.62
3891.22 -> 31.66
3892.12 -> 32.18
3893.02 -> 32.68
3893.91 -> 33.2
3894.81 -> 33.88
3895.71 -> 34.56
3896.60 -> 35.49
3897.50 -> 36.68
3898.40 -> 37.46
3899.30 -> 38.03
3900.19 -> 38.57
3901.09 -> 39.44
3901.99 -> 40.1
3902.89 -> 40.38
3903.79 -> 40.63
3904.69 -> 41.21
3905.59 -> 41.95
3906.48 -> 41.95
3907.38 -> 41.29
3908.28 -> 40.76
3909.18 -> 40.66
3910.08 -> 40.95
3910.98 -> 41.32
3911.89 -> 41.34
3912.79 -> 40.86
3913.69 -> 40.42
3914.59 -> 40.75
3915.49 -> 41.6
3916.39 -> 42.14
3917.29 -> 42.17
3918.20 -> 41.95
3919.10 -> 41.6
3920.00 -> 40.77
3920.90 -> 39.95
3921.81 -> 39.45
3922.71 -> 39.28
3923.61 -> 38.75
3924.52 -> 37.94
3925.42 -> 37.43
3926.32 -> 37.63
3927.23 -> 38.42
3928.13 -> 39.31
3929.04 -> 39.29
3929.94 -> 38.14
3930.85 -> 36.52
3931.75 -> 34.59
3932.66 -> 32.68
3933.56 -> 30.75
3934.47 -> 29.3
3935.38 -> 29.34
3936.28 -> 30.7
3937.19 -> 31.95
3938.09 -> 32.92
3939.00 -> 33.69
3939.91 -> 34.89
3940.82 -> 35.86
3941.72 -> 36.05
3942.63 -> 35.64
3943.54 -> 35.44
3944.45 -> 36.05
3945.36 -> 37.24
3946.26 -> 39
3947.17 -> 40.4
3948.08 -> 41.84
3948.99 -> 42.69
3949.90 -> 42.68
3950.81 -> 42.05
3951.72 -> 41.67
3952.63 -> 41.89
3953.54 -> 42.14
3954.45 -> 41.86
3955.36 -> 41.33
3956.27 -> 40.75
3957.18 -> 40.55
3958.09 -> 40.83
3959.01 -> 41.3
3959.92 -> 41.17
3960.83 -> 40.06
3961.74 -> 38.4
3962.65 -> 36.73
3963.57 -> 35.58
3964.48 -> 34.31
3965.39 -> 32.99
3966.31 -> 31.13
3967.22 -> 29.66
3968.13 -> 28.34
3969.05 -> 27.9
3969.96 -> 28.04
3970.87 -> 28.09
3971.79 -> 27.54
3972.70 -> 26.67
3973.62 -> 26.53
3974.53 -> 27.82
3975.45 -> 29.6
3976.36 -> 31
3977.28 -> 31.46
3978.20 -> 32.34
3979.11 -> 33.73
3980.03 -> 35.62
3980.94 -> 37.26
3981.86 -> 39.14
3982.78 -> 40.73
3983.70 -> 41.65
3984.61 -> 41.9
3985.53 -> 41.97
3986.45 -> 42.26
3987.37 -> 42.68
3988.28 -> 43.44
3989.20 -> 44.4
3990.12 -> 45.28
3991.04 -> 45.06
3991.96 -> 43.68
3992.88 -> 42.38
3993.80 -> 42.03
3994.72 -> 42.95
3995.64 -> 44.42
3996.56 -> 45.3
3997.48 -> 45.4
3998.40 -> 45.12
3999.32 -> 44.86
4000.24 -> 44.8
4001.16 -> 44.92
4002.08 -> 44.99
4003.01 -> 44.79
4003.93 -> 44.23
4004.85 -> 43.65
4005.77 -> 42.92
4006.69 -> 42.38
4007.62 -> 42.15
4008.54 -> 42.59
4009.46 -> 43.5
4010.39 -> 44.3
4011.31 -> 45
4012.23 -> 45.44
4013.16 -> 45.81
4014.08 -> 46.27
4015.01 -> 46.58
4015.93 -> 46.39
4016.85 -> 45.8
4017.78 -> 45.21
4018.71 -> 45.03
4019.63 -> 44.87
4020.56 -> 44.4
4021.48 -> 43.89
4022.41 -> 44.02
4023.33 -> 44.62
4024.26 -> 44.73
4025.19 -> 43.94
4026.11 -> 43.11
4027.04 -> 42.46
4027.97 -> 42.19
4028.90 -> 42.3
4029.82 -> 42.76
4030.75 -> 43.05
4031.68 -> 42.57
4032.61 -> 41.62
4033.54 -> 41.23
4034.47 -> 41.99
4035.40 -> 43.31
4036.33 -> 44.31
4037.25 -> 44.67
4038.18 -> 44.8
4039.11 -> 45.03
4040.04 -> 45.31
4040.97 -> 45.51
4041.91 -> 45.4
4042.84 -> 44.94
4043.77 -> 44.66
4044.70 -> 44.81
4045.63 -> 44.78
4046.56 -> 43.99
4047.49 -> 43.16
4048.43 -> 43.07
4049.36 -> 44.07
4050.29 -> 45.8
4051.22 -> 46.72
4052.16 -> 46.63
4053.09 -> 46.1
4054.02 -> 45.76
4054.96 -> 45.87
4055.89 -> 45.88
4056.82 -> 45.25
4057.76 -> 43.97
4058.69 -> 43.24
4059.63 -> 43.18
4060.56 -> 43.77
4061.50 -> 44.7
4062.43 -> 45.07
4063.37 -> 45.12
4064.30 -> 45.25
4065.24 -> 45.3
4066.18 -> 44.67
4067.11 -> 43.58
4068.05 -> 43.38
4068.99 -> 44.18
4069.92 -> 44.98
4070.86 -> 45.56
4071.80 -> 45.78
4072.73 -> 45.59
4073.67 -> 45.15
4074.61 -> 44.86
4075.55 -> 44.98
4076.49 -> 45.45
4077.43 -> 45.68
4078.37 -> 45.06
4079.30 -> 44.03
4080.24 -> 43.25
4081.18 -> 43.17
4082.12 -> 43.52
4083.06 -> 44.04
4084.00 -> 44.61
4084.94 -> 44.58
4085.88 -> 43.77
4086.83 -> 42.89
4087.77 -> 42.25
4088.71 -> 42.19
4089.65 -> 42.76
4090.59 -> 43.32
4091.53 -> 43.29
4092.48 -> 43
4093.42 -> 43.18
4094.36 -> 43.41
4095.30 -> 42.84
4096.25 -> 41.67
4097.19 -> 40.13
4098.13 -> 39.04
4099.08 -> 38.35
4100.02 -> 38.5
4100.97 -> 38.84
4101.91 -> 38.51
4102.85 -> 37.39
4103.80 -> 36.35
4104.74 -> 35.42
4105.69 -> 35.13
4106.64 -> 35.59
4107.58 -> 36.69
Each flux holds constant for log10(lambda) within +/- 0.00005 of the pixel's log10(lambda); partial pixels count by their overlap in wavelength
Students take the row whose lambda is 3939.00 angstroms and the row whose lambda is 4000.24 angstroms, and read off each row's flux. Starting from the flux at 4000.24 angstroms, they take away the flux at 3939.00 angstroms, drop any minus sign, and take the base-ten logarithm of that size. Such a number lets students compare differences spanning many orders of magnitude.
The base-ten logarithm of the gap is 1.05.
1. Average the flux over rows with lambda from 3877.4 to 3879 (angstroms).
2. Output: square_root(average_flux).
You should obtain 6.2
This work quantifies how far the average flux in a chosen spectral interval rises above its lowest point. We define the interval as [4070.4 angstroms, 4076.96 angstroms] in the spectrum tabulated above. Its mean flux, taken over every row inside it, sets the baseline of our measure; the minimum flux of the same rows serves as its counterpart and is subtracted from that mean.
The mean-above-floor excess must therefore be 0.5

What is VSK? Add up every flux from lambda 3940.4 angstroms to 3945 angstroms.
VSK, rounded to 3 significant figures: 179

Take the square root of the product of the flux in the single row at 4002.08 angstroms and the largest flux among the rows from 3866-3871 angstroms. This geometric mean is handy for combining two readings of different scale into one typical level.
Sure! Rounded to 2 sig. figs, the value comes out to 46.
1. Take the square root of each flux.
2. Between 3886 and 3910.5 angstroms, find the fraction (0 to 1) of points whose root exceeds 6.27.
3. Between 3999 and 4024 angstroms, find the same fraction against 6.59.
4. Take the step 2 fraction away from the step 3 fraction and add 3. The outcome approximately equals 3.4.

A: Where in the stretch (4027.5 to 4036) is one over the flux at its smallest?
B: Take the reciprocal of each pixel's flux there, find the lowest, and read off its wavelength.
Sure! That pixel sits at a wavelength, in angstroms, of 4035.40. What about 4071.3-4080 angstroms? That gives 4071.80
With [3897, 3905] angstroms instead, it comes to 3904.69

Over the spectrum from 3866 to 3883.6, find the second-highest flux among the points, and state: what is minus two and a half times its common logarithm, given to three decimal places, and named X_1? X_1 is -4.164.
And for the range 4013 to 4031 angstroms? -4.166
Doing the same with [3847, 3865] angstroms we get -4.077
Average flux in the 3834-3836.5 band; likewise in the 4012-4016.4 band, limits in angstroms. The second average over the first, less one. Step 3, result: 1.0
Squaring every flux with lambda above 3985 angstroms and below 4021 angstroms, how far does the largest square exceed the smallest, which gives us 408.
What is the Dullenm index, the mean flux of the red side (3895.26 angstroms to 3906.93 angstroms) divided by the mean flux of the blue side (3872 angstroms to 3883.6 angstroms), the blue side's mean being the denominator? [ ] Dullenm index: 0.99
